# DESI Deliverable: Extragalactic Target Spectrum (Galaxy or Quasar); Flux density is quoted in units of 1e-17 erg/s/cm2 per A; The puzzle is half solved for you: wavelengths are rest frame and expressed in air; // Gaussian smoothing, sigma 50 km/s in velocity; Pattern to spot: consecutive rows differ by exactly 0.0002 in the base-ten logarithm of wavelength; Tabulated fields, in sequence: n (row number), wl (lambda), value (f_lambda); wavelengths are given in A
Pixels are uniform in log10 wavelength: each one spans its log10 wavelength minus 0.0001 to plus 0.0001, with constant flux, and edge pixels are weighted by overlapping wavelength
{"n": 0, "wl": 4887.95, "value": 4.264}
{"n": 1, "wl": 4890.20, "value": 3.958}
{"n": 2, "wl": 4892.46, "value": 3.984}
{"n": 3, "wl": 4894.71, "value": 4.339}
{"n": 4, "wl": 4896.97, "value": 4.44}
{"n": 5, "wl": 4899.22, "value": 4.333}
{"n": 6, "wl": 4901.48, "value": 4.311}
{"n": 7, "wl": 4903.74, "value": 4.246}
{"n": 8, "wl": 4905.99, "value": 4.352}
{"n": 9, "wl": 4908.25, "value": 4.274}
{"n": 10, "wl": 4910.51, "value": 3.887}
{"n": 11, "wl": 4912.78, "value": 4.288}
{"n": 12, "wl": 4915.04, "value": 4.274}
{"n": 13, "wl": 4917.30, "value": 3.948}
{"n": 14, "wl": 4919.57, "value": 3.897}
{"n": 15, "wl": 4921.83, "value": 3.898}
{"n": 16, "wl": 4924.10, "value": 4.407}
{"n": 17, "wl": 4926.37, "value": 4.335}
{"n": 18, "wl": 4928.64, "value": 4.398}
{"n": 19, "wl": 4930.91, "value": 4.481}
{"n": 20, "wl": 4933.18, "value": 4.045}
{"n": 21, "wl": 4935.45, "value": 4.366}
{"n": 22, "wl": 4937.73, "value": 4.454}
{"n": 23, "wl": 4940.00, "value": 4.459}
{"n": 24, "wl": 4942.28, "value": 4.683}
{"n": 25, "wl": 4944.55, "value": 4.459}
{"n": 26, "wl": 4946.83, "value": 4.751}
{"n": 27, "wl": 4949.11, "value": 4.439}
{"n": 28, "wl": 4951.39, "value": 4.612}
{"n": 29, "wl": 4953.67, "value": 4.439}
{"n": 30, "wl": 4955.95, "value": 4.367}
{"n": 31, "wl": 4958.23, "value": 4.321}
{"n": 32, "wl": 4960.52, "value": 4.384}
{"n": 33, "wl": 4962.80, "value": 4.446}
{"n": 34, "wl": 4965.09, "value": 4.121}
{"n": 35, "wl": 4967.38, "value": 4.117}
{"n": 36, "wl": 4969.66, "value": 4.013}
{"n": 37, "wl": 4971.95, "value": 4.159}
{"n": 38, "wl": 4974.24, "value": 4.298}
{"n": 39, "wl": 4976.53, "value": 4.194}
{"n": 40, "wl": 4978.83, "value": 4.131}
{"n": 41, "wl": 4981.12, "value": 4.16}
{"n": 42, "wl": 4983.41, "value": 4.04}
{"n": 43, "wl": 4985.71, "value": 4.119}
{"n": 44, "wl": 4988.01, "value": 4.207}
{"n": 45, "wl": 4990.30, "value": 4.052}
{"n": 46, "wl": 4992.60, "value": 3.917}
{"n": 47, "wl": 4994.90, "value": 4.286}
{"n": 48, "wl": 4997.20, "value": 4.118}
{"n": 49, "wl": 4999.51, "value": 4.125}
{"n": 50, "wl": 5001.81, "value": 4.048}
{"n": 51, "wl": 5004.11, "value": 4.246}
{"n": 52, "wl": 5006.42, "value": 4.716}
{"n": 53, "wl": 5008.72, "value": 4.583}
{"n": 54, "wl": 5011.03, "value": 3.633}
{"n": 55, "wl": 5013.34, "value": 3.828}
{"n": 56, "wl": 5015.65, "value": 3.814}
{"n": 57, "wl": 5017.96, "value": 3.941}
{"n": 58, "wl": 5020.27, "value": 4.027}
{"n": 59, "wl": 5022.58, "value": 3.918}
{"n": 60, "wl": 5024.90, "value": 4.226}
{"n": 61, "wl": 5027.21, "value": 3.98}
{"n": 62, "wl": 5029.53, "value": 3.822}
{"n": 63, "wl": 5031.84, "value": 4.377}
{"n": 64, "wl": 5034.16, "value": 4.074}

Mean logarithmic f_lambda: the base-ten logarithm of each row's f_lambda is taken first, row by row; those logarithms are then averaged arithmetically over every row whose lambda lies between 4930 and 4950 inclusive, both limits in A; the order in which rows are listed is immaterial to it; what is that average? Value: 0.649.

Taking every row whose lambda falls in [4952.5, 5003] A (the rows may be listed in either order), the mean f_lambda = 4.18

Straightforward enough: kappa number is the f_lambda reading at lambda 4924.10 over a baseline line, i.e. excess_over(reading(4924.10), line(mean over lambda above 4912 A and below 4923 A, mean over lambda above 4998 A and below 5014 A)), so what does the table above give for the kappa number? 0.34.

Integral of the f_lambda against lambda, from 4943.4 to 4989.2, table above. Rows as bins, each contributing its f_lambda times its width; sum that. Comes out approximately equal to 196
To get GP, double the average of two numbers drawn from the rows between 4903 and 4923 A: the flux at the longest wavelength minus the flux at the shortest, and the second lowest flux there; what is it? 3.55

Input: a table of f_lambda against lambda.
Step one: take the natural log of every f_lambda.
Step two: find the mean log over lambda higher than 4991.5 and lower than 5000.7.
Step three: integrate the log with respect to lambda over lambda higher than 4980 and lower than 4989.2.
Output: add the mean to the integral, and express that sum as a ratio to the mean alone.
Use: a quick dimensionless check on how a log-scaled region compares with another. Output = 10.2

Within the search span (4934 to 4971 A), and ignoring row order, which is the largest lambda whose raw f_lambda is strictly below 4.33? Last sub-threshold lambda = 4969.66 A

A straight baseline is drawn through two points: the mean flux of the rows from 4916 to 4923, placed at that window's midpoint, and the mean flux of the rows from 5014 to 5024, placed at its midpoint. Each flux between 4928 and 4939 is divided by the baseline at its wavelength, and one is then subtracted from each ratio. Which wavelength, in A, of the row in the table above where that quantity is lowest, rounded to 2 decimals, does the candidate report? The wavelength 4933.18 A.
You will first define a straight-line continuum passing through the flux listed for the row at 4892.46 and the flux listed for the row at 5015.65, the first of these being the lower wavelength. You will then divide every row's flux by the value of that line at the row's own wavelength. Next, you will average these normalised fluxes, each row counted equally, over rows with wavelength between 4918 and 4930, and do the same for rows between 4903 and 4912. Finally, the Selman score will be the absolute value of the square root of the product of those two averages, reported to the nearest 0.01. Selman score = 1.06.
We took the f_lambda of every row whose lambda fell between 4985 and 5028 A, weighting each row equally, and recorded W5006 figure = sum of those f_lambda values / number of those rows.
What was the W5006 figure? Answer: 4.09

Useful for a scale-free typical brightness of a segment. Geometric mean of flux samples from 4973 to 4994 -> 4.12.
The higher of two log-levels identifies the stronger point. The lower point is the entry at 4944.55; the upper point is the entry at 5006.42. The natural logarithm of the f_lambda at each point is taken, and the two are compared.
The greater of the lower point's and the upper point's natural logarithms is 1.55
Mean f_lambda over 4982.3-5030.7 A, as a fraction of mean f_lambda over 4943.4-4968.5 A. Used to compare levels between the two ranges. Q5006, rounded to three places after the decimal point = 0.926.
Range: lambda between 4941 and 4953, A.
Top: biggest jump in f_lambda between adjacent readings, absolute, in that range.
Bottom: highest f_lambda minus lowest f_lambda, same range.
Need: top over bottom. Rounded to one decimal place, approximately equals 1.0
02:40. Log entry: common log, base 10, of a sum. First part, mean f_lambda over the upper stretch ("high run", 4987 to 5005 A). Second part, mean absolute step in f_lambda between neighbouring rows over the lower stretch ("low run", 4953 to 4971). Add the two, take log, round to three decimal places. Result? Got 0.625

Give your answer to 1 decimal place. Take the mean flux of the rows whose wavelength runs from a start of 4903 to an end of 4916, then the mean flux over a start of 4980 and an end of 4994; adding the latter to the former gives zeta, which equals 8.3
